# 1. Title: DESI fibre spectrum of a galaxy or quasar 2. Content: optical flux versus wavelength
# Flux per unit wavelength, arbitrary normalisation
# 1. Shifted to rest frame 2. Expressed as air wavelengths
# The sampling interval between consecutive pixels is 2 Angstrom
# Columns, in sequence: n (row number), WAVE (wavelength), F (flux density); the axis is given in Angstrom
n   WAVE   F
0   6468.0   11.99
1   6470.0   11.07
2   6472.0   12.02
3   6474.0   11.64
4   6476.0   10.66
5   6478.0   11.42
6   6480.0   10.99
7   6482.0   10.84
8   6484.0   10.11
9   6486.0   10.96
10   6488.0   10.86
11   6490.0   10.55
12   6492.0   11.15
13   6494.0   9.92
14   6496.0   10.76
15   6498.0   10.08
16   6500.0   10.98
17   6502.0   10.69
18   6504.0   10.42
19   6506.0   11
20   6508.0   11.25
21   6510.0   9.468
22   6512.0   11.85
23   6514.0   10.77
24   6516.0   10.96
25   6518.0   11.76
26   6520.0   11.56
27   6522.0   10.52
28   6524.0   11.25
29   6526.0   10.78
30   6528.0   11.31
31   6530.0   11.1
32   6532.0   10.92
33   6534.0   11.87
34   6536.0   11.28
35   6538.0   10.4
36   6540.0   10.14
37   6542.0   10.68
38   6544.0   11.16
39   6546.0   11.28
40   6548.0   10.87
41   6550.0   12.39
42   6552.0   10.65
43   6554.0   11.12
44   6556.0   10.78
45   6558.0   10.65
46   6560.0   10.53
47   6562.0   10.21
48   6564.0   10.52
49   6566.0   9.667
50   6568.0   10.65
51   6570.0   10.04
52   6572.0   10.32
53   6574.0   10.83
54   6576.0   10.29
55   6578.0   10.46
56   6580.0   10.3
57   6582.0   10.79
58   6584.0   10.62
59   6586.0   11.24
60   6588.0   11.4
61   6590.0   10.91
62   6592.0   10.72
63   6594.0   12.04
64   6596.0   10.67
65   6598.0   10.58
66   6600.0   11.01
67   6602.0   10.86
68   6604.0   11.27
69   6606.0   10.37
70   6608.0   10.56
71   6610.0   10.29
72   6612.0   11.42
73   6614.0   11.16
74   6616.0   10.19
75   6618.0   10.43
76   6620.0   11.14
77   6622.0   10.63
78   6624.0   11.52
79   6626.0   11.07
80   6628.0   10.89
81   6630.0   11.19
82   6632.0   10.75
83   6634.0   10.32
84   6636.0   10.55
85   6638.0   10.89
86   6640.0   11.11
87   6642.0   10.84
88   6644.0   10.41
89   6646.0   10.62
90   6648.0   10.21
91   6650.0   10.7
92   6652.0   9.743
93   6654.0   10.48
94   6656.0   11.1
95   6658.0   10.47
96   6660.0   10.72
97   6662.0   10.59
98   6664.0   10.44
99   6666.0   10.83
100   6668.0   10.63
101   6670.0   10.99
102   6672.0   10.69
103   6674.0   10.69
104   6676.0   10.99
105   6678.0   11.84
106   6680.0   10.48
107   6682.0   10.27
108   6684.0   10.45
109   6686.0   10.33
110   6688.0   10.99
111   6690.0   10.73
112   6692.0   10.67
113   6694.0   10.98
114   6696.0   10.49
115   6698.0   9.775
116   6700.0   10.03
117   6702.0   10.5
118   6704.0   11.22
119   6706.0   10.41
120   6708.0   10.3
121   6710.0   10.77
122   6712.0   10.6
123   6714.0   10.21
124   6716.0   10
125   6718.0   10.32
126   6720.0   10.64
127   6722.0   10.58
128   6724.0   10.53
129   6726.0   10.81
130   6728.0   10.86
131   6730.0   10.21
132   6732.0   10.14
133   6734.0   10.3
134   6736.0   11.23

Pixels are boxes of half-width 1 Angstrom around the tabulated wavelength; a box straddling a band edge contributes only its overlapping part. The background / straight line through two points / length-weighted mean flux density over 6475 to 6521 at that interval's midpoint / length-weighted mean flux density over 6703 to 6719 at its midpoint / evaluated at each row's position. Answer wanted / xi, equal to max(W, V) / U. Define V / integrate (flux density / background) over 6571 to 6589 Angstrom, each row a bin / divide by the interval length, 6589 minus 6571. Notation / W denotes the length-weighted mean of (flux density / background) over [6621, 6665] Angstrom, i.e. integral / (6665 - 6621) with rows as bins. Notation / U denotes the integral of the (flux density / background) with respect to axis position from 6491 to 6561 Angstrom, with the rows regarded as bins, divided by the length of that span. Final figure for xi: 1.00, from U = 1.01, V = 1.00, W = 1.01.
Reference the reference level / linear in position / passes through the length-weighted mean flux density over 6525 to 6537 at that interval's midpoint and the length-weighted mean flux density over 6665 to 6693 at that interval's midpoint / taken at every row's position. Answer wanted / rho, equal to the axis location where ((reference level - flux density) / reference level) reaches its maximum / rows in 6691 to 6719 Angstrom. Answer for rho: 6698.0 Angstrom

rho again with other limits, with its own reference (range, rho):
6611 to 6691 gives 6652.0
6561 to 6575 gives 6566.0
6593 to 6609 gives 6606.0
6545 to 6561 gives 6560.0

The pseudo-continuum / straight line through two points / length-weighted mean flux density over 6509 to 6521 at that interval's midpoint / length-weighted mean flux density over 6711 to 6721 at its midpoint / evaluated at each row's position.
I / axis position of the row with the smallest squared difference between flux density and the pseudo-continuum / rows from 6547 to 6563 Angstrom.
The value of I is 6548.0 Angstrom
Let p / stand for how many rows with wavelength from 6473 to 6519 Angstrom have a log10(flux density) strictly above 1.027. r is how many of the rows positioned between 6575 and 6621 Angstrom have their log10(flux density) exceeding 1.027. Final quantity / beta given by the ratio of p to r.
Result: 1.3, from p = 17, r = 13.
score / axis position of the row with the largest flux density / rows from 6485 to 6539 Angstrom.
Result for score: 6534.0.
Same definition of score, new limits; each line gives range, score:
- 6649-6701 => 6678.0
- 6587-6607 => 6594.0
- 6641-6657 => 6656.0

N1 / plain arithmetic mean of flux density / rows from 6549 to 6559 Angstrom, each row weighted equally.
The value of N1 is 11.1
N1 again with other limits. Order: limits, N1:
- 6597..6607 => 10.8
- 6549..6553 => 11.5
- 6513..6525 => 11.1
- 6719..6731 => 10.6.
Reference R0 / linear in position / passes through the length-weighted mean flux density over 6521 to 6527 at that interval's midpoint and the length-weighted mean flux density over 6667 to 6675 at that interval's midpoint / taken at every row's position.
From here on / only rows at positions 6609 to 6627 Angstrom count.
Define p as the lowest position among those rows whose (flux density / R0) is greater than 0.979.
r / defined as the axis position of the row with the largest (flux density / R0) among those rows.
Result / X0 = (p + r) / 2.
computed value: 6618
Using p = 6612.0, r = 6624.0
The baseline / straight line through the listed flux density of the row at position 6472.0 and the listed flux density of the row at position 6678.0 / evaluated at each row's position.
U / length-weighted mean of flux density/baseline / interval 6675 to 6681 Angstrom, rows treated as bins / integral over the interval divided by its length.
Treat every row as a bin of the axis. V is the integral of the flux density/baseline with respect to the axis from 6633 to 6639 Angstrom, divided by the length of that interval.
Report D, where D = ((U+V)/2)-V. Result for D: 0.023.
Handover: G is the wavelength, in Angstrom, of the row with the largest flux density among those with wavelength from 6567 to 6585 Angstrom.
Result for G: 6574.0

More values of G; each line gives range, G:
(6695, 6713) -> 6704.0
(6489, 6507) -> 6492.0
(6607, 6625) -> 6624.0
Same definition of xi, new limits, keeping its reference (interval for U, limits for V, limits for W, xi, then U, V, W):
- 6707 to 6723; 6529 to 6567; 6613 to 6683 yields 1.02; 1.00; 1.01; 1.01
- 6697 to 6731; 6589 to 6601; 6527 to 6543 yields 1.03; 1.00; 1.03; 1.02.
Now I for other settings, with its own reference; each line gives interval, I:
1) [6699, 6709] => 6706.0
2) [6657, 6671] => 6662.0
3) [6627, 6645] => 6636.0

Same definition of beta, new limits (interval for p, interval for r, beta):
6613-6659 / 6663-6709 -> 1.1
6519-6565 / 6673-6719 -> 1.9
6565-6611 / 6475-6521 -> 0.7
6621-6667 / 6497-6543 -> 0.7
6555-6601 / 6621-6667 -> 1.0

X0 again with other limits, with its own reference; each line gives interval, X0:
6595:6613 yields 6604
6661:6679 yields 6670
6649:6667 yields 6653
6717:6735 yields 6724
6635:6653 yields 6638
